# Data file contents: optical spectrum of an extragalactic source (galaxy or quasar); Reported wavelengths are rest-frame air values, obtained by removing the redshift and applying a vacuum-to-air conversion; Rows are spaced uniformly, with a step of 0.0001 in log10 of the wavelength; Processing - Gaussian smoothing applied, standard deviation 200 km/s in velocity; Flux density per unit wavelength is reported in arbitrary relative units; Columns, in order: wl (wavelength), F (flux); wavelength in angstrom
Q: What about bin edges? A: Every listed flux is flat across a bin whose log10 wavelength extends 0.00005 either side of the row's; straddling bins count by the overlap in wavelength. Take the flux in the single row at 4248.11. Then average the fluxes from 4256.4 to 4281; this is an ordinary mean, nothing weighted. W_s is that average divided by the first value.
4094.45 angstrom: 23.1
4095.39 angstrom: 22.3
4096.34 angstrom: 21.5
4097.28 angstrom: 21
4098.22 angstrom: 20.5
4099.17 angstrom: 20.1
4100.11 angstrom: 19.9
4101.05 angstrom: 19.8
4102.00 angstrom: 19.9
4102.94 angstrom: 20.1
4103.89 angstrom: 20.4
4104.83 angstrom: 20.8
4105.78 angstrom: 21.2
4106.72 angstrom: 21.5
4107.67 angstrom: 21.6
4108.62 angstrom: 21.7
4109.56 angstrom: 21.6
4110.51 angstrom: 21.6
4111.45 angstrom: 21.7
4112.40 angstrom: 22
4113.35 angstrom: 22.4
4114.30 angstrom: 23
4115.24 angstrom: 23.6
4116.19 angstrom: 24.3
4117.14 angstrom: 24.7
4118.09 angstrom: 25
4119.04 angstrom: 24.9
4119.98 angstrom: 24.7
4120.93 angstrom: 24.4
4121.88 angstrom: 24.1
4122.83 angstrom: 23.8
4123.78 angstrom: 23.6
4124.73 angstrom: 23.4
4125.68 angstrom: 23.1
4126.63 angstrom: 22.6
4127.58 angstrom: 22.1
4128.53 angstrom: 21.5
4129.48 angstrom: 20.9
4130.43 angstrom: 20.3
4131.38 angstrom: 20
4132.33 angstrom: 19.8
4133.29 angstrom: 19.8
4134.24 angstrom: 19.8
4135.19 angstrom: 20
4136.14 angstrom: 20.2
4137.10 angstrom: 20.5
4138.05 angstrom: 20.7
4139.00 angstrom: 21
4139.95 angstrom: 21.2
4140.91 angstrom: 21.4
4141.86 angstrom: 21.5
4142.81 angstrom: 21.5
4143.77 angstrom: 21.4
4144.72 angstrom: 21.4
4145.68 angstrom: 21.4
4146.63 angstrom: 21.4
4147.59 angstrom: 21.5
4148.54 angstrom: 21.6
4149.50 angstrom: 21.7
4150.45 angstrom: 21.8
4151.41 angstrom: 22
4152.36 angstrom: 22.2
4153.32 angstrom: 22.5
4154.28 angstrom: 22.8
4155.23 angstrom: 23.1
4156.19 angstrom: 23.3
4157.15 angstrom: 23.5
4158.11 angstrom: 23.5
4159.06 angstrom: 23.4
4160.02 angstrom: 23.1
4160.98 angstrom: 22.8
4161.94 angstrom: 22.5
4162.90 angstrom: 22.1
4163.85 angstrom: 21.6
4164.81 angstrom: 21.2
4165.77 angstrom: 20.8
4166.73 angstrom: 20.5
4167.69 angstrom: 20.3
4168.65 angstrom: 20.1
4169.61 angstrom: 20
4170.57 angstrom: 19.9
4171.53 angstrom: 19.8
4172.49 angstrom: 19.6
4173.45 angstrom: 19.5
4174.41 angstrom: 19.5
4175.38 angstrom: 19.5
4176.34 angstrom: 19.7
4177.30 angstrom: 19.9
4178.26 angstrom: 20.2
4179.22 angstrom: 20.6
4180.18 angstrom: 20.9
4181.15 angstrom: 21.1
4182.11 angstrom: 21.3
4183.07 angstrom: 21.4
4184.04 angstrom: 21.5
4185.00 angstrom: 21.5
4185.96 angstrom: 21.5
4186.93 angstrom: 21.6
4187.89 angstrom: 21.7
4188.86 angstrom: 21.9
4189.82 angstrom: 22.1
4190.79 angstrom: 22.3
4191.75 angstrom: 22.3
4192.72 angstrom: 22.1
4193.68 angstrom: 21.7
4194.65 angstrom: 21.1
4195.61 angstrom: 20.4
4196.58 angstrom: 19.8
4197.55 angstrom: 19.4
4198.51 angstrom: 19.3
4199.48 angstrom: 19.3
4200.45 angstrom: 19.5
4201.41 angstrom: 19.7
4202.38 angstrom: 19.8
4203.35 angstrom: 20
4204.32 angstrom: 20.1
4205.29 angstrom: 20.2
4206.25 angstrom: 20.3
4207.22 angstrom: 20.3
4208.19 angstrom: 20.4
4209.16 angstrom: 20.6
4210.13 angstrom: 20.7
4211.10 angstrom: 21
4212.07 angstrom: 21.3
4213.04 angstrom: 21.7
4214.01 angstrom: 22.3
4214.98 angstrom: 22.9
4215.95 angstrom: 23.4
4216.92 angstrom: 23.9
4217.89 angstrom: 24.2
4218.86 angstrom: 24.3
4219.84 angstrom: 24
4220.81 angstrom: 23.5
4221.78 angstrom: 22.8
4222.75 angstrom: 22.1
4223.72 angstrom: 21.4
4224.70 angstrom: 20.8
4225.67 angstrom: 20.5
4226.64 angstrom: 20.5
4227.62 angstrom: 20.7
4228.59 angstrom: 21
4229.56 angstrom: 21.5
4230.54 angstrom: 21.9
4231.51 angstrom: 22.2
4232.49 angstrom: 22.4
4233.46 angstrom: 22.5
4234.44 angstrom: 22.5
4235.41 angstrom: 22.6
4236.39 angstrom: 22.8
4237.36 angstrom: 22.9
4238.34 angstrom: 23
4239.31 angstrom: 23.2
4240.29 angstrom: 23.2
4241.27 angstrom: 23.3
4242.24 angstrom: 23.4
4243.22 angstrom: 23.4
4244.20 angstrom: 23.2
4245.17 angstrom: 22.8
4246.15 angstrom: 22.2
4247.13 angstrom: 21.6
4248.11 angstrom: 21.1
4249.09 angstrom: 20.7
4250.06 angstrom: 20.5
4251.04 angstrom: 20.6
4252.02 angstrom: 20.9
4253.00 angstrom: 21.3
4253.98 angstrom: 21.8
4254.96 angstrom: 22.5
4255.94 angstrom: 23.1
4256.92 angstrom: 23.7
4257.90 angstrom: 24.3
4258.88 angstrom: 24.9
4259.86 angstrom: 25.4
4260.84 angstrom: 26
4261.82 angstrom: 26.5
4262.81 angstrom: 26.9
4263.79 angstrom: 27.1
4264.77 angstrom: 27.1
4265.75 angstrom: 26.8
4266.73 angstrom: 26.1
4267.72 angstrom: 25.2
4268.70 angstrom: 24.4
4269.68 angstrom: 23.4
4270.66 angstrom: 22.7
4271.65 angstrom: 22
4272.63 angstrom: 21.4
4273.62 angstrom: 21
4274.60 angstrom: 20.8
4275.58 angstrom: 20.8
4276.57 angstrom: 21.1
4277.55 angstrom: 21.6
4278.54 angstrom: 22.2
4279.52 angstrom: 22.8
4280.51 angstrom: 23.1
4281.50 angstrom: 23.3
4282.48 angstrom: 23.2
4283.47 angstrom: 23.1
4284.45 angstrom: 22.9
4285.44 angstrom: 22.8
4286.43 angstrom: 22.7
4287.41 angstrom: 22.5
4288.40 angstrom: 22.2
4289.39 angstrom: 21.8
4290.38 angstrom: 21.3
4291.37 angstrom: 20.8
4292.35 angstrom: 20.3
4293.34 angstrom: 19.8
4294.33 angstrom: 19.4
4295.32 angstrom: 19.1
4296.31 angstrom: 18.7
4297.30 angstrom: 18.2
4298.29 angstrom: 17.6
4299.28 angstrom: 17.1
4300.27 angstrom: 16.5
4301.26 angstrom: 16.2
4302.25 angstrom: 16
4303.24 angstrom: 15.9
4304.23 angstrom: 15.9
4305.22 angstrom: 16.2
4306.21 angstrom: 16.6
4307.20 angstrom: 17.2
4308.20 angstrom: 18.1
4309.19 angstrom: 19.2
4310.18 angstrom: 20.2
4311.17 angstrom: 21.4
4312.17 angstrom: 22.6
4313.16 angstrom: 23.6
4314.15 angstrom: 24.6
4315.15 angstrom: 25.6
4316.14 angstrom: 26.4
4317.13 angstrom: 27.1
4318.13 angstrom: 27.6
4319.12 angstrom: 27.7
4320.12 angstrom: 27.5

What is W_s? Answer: 1.13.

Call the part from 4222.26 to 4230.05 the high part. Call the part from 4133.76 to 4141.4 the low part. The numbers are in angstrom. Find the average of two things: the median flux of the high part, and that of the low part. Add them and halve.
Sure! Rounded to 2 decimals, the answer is 20.75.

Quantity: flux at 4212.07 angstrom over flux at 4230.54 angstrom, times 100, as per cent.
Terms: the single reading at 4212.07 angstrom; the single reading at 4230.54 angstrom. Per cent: 97.3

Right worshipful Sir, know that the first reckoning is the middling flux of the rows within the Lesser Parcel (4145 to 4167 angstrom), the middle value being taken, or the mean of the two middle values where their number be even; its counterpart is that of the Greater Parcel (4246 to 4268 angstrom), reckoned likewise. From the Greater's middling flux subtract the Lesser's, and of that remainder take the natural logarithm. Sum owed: 0.5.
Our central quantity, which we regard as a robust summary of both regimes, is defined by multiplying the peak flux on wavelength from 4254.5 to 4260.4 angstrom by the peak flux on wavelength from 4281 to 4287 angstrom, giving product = 592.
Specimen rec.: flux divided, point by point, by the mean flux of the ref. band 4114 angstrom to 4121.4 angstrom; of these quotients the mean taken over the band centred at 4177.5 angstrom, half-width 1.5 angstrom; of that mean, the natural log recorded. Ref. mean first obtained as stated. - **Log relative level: -0.20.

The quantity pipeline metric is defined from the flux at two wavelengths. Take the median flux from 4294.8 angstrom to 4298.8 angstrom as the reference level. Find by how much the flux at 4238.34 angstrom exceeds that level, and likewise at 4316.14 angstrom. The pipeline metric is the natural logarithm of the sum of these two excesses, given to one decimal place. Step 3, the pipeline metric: 2.5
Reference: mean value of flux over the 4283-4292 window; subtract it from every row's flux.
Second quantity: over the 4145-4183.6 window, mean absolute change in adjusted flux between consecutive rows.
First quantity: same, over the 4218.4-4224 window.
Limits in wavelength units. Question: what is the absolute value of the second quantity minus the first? 0.37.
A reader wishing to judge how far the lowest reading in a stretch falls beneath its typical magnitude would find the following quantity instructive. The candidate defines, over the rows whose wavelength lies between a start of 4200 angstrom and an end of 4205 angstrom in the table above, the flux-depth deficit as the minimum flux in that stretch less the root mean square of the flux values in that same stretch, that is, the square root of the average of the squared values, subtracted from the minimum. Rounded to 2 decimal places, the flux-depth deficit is -0.32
